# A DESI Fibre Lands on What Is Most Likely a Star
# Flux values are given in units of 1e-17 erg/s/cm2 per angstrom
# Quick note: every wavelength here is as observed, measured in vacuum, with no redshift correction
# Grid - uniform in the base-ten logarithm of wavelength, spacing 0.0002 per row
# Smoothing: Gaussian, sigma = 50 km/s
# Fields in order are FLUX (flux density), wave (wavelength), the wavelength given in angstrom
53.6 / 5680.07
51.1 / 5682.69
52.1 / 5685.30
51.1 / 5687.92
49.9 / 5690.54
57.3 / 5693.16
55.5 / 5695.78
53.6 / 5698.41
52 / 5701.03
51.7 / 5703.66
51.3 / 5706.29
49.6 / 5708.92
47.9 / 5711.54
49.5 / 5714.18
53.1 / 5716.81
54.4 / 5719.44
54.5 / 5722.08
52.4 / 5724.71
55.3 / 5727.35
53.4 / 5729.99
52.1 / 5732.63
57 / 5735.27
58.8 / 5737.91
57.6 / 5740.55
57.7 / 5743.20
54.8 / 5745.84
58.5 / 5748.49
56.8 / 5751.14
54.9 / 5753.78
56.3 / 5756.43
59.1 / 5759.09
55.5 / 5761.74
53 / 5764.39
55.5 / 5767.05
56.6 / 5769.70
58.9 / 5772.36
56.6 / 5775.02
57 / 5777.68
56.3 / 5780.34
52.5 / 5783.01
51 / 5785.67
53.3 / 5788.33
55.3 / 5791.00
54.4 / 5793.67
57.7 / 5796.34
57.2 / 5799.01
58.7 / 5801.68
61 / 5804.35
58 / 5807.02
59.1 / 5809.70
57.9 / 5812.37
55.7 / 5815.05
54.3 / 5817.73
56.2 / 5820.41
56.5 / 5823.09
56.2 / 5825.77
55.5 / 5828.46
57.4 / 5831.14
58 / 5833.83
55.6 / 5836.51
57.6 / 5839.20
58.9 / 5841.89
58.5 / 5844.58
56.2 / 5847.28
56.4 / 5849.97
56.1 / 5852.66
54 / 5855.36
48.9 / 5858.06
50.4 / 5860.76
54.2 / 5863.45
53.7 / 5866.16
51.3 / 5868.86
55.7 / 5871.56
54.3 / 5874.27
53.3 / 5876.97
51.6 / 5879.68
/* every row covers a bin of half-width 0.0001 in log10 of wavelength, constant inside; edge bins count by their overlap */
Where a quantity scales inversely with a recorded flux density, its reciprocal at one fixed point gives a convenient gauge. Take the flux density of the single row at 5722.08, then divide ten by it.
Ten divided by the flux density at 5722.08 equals 0.183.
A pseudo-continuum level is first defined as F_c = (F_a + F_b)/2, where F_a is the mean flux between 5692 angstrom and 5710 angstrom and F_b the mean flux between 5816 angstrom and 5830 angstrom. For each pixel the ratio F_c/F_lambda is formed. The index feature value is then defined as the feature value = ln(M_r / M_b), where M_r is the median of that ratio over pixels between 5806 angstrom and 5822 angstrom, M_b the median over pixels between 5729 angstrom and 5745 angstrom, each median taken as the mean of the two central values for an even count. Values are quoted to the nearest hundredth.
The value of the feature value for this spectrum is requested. 0.00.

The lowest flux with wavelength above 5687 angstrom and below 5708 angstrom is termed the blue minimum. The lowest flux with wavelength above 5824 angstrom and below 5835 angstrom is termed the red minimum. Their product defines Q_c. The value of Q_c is 2769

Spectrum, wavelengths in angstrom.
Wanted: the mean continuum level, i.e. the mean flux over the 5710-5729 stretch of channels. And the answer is 52.4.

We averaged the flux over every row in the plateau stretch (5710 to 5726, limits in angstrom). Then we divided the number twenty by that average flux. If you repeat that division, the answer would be 0.38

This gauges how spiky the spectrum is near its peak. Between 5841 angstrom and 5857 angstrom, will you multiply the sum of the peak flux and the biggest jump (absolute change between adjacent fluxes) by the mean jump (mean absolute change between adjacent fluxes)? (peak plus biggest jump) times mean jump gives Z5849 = 65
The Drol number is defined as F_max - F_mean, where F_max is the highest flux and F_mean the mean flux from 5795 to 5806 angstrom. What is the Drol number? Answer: 2.3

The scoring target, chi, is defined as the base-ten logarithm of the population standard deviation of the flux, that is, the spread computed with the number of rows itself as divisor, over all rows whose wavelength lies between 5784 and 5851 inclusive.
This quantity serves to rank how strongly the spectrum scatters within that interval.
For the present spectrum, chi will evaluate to 0.31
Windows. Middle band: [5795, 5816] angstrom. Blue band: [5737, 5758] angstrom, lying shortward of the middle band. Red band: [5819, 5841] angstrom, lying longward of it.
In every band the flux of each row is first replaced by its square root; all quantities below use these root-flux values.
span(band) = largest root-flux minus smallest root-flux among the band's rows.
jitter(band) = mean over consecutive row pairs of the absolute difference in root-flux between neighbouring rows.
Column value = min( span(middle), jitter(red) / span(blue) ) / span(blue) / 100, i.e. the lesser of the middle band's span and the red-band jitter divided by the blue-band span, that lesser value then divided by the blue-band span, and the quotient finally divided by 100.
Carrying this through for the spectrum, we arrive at 0.0111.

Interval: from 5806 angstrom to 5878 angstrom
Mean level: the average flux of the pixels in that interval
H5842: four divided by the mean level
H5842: 0.0720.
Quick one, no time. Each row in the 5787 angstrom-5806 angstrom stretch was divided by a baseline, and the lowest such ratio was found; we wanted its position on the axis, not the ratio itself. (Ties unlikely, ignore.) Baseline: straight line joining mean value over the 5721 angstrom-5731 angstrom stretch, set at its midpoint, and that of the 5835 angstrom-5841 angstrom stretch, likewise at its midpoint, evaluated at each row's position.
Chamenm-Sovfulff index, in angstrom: 5788.33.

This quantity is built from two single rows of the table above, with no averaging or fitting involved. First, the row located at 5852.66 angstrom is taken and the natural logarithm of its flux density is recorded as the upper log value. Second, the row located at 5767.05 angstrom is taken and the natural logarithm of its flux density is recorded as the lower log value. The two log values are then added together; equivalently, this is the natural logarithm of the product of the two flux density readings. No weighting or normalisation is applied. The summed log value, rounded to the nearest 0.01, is 8.04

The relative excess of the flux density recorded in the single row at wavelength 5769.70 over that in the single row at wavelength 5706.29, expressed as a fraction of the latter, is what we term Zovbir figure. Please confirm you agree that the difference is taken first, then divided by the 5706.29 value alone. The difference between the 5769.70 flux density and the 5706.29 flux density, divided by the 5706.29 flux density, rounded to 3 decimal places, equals 0.103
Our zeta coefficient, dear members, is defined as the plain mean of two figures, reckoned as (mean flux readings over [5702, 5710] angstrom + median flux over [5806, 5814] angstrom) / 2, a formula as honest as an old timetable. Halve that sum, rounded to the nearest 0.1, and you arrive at 54.4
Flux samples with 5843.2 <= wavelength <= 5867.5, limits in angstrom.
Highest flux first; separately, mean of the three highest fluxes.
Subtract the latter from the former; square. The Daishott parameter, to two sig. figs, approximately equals 2.2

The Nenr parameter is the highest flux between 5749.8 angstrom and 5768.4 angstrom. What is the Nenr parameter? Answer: 59.1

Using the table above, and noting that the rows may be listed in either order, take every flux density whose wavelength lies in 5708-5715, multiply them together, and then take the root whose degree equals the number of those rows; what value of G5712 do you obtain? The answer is 49.0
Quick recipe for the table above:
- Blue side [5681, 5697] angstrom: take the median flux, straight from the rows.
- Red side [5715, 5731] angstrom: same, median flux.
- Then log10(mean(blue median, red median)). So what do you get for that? 1.722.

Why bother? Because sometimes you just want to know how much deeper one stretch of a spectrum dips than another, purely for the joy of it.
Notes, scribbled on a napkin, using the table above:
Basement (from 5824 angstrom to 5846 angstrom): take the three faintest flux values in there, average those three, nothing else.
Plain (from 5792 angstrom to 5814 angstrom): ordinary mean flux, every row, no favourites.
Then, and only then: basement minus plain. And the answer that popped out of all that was -2.2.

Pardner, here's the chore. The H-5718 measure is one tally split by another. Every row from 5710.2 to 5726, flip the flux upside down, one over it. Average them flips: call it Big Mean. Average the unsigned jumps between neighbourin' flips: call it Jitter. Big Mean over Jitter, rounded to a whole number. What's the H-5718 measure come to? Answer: 30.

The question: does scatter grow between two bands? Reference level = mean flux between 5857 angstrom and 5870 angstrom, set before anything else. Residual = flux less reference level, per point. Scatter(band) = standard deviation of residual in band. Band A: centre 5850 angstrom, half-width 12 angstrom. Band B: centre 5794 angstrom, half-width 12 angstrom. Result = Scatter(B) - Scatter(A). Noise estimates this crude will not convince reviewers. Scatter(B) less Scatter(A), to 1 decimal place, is -0.3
